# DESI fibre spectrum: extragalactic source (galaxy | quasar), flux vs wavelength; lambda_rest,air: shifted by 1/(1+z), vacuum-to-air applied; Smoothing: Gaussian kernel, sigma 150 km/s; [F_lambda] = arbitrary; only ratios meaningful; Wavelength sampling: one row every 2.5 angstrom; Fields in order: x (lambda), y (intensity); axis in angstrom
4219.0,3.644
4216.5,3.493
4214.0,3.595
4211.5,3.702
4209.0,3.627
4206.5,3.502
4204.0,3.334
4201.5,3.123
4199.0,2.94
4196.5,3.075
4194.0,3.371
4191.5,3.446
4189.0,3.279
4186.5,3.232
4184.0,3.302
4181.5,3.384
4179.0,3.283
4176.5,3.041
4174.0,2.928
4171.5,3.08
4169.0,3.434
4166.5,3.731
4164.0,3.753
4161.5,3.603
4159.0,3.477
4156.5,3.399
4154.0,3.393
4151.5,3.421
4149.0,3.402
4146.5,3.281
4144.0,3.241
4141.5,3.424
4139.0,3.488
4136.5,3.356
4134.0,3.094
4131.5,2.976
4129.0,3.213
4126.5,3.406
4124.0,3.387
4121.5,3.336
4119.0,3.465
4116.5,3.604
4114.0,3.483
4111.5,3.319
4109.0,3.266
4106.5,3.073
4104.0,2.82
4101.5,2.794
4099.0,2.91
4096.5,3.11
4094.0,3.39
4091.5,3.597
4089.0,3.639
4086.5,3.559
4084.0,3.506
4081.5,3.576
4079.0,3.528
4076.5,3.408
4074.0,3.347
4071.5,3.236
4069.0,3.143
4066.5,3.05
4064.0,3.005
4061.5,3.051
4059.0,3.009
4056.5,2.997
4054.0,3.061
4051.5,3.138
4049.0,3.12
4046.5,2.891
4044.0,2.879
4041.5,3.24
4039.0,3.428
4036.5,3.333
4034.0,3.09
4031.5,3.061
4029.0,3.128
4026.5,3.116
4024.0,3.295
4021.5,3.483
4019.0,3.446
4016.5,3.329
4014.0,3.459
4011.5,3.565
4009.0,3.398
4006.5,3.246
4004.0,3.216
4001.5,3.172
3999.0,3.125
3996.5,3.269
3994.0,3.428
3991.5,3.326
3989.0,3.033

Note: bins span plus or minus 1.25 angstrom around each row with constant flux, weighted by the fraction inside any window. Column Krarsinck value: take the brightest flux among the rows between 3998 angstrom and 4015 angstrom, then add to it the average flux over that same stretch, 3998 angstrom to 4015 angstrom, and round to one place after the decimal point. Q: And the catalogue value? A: 6.9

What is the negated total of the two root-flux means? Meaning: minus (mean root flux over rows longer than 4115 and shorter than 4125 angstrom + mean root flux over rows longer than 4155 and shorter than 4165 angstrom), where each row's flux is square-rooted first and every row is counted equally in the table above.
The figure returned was -3.74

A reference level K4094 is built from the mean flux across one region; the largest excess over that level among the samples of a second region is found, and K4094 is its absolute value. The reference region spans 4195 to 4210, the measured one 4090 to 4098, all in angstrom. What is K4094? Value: 0.33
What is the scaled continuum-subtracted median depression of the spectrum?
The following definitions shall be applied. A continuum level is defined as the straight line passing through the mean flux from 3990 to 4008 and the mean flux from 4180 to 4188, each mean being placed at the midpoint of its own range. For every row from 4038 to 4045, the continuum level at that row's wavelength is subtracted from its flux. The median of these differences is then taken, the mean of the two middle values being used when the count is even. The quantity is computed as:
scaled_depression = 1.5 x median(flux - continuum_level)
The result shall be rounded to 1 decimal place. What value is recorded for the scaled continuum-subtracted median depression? 0.0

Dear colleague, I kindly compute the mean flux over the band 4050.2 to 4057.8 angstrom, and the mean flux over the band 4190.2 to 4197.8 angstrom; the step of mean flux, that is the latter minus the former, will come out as 0.2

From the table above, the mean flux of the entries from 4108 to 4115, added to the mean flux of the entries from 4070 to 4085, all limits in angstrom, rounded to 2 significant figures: 6.8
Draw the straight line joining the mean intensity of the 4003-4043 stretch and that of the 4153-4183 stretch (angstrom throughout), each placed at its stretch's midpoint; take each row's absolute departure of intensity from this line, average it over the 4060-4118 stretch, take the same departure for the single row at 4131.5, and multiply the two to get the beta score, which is 0.086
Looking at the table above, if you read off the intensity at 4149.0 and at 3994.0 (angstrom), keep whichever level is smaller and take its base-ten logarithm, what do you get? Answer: 0.53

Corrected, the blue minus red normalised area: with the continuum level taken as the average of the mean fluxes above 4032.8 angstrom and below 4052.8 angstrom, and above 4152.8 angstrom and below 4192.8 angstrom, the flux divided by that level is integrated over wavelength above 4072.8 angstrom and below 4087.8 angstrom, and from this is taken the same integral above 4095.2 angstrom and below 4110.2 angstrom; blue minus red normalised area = 2.3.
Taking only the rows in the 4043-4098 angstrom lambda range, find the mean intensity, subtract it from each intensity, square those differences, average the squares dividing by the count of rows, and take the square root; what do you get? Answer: 0.24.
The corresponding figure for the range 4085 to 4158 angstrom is 0.22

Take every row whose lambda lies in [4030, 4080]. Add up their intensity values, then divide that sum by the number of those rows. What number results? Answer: 3.15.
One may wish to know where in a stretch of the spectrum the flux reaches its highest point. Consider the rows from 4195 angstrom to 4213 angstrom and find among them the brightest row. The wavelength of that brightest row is 4211.5 angstrom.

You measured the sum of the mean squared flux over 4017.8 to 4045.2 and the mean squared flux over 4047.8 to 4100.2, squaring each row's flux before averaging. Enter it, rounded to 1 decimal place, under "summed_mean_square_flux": 21.1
